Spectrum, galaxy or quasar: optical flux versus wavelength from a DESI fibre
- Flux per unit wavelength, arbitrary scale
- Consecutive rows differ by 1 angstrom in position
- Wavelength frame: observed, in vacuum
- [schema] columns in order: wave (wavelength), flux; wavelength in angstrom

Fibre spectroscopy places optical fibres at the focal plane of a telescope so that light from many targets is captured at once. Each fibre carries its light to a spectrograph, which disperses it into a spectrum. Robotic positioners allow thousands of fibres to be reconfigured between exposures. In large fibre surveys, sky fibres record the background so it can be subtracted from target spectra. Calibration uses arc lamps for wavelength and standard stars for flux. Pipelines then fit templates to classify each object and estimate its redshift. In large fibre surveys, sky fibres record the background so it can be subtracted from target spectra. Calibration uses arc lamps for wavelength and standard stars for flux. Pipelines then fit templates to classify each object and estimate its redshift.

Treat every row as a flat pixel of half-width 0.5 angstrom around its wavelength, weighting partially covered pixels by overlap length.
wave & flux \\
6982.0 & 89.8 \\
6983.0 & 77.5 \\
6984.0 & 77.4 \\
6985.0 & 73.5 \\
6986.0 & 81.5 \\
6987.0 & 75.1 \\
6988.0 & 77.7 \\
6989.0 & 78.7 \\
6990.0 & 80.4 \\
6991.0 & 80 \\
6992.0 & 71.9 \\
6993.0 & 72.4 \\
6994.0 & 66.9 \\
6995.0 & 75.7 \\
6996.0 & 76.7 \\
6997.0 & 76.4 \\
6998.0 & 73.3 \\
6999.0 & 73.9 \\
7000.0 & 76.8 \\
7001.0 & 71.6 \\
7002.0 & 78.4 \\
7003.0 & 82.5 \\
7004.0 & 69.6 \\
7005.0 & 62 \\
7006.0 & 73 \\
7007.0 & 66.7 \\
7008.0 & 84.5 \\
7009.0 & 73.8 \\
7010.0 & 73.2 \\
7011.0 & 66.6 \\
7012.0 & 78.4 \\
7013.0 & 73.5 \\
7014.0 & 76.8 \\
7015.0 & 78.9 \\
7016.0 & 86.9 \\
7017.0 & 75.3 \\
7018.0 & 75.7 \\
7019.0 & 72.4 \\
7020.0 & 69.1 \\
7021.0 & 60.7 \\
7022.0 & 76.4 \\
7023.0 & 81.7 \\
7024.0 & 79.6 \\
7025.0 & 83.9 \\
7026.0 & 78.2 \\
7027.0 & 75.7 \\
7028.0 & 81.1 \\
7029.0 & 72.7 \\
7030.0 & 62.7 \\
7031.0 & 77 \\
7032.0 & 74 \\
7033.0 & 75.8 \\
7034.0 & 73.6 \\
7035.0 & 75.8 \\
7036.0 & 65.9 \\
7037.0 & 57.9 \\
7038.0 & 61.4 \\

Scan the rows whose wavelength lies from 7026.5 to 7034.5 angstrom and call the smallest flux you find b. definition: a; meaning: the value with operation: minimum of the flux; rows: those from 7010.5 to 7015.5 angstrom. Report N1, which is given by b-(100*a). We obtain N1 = -6597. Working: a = 66.6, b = 62.7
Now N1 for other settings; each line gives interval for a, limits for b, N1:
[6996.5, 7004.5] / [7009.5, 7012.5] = -6893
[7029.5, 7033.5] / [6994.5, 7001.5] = -6198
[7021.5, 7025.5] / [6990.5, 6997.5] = -7573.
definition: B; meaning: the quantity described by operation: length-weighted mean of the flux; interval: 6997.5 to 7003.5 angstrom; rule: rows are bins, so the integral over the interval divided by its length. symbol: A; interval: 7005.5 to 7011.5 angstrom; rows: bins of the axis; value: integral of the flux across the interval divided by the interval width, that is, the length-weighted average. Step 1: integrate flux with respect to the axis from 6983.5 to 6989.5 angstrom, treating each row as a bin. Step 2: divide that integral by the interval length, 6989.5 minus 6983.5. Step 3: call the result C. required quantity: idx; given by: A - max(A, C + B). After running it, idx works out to -80.4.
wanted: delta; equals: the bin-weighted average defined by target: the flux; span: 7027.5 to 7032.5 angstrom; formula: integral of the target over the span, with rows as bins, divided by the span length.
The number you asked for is 73.5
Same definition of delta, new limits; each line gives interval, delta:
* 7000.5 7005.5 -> 72.8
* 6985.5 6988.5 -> 78.1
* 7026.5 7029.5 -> 76.5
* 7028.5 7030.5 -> 67.7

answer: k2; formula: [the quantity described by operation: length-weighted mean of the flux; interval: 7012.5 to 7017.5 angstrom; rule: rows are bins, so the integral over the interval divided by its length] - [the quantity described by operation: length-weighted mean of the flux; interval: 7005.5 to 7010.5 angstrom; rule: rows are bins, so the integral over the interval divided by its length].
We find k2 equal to 4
